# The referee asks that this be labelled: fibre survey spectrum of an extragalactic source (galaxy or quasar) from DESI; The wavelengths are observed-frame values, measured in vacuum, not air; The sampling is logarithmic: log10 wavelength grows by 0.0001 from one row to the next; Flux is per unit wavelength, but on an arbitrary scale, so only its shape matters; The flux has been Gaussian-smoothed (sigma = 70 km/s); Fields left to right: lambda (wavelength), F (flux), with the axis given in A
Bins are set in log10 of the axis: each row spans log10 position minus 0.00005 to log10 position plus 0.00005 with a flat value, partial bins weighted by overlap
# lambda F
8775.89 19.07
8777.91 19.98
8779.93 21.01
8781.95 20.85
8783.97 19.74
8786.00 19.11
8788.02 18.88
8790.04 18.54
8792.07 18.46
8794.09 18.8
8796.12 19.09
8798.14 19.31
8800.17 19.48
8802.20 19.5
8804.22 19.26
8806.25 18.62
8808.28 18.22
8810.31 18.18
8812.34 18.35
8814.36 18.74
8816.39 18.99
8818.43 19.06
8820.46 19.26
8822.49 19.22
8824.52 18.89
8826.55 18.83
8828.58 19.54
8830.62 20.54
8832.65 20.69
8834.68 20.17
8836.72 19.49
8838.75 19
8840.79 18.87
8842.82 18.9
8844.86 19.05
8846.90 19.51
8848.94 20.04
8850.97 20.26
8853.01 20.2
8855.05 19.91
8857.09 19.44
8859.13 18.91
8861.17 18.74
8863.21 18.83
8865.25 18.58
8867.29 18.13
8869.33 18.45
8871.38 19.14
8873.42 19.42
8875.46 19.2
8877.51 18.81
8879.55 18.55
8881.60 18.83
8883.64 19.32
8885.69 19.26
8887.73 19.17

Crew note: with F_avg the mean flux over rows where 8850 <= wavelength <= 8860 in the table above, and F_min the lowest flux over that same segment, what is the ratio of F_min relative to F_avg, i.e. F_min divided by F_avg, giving 0.958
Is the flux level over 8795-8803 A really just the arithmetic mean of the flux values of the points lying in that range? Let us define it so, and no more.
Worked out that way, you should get 19.3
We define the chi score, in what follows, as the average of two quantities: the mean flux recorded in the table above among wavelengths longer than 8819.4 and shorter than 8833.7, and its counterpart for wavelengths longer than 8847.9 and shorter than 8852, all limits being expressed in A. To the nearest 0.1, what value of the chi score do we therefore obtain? 19.9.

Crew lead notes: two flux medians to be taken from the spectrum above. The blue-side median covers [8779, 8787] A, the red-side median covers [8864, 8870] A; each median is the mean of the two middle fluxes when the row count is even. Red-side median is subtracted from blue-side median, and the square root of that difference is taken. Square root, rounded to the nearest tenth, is 1.4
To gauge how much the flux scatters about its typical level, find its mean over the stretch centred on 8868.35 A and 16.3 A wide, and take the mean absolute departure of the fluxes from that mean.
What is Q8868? 0.34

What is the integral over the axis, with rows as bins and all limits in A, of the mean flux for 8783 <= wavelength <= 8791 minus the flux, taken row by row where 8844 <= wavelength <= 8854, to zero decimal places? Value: -8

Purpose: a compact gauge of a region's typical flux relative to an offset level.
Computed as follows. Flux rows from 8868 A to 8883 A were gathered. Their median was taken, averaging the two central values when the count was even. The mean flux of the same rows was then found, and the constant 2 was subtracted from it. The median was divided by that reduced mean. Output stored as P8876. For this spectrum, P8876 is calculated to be 1.11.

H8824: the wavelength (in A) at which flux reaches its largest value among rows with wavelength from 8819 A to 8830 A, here 8828.58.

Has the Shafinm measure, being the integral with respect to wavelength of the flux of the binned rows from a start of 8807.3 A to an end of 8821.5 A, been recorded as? 265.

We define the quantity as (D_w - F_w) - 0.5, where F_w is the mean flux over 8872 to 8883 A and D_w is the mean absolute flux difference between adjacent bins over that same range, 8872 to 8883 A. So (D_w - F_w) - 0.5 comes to -19.2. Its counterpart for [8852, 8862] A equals -19.6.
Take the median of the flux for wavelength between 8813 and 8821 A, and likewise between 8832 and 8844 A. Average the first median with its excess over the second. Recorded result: 9.4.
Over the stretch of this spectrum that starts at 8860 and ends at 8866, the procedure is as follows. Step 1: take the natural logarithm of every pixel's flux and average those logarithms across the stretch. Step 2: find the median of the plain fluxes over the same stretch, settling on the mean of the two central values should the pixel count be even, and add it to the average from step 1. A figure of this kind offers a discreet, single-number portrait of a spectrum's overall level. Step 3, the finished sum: 21.7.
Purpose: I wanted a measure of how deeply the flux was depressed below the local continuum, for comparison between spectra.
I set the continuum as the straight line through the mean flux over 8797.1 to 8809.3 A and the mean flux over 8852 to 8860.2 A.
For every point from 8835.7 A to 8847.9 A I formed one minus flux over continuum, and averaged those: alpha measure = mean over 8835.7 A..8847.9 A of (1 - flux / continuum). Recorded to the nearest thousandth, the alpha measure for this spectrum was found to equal 0.017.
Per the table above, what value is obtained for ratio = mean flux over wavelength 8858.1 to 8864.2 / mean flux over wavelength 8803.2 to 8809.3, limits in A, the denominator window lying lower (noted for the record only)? 1.007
